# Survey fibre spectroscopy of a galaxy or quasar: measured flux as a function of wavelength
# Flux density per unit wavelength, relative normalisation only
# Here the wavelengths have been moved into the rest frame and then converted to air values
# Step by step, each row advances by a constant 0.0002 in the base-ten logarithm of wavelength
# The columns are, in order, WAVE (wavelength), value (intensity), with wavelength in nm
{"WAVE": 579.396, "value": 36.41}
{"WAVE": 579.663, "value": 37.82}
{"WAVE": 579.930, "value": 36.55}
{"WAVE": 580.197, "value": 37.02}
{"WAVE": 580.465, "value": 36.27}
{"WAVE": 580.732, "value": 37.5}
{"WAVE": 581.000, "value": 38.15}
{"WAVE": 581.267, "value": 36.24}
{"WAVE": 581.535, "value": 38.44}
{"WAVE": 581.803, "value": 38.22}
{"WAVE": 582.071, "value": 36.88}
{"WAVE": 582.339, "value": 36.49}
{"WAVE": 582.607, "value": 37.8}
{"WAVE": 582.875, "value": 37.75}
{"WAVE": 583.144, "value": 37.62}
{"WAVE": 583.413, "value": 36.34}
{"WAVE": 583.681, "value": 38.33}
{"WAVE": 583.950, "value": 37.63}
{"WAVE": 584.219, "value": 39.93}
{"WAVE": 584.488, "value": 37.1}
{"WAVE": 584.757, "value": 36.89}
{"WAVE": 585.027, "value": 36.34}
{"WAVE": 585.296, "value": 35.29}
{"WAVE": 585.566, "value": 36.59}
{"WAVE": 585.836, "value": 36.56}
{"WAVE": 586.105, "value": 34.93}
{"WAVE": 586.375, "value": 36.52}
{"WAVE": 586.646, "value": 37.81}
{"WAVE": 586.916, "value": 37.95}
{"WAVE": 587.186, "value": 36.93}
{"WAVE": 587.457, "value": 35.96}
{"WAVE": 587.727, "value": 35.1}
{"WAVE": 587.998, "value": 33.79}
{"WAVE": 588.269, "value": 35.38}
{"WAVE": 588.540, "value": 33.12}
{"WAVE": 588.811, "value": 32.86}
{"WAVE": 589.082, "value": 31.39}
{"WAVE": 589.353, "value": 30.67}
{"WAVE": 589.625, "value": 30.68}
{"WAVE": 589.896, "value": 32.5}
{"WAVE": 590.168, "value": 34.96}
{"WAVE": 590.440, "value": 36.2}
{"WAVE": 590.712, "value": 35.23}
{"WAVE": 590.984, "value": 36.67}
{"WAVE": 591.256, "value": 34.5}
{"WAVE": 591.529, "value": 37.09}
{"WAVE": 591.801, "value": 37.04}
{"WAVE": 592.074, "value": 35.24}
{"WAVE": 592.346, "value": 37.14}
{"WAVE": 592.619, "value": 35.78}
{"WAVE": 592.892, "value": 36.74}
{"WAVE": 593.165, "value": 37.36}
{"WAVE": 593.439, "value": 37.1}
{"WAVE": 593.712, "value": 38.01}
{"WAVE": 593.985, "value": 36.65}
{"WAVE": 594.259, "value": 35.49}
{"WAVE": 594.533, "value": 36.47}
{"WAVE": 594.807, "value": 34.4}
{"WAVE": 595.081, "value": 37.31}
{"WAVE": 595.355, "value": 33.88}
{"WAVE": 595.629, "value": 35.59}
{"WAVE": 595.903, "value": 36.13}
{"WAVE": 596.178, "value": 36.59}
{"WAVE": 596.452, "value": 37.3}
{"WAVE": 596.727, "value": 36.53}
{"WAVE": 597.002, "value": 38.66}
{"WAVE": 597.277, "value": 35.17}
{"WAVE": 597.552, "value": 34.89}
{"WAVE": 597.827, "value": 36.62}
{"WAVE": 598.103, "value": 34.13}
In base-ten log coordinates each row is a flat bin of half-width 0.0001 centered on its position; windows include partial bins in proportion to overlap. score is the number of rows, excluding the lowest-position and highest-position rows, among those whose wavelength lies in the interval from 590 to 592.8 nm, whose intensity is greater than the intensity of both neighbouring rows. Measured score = 4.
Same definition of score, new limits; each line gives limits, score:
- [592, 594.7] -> 3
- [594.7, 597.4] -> 3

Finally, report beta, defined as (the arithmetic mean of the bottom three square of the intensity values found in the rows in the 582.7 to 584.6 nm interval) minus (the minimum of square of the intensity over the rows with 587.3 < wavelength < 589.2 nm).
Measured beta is 385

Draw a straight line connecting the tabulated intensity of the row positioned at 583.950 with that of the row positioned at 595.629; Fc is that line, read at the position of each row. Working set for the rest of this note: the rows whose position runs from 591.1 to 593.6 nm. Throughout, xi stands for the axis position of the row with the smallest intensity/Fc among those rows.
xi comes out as 591.256 nm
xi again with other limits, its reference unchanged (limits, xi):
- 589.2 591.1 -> 589.353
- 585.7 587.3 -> 586.105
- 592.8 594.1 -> 592.892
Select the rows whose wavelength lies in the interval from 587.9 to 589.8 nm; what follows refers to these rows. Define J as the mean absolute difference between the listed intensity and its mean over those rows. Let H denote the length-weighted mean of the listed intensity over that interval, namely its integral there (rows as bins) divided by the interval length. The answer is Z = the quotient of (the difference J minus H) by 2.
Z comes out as -15.6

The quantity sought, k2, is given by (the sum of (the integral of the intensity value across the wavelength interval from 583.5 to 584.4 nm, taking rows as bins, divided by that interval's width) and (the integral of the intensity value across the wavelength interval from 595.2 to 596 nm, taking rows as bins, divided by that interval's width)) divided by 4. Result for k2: 18.4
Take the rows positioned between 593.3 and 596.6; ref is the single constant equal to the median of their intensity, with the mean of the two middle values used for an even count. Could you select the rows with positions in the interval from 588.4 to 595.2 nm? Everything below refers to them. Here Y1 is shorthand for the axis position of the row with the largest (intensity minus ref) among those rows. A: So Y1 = 593.712 nm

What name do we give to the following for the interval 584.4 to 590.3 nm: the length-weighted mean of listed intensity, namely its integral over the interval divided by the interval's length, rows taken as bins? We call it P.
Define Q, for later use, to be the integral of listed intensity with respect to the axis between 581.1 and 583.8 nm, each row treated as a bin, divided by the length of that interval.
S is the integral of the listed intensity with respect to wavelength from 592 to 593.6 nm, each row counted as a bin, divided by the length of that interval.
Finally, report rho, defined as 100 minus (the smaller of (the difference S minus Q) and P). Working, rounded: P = 34.95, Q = 37.4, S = 36.6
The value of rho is 101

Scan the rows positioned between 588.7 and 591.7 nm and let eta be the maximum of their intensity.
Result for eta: 37.09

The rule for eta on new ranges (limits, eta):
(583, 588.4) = 39.93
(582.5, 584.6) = 39.93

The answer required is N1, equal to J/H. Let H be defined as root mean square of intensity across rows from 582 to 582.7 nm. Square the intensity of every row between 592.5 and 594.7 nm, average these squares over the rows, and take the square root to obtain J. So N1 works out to 0.99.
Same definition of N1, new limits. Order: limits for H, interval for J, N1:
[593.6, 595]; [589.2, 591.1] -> 0.94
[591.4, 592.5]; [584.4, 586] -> 1.00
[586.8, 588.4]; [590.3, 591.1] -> 1.00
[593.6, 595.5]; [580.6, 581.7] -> 1.04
